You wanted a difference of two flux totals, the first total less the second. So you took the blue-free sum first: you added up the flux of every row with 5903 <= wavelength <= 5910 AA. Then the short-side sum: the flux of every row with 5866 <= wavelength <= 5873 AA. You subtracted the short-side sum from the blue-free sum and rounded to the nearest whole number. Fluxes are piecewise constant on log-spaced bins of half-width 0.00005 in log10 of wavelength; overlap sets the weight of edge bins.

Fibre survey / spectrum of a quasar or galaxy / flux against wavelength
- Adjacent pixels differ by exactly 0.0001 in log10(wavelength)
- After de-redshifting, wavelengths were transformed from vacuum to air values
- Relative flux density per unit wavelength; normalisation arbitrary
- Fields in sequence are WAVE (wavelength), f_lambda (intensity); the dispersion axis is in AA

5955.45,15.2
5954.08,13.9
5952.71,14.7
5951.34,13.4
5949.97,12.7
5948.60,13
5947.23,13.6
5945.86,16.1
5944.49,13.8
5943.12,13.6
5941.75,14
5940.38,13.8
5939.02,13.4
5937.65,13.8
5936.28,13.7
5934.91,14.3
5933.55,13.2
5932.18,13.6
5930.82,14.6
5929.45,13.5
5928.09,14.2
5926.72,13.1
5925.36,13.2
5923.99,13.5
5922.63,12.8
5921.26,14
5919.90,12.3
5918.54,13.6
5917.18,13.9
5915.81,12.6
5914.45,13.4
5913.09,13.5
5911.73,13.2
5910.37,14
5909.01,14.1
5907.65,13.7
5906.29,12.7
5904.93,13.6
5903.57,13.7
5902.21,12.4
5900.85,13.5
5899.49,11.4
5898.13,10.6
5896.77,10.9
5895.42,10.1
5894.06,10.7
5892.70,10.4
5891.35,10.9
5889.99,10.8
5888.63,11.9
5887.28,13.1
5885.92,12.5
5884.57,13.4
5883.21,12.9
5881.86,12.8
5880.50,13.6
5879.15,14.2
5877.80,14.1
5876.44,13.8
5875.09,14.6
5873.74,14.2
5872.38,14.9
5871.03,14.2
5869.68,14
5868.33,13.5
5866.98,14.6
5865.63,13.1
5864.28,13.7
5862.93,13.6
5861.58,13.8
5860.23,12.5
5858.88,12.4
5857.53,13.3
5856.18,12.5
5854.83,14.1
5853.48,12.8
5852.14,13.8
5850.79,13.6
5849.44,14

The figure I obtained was -3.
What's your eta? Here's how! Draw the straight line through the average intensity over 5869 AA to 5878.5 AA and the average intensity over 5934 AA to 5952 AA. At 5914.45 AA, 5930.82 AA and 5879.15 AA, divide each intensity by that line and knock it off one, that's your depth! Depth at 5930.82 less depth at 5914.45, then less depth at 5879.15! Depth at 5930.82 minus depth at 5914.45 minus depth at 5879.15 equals -0.10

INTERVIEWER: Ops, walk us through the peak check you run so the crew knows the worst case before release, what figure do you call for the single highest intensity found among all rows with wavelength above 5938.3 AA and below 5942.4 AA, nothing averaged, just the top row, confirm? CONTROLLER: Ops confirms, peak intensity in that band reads 14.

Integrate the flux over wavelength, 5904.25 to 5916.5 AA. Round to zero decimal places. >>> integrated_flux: 164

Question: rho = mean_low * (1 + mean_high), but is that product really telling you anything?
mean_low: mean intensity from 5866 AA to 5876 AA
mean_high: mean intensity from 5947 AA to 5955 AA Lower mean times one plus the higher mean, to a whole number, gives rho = 208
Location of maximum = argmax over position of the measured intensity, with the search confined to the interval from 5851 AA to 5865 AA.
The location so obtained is 5854.83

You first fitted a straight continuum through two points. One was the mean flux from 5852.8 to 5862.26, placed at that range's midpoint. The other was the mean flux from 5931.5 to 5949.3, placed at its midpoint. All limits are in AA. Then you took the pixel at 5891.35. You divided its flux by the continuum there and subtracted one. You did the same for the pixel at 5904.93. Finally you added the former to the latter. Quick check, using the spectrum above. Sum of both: -0.18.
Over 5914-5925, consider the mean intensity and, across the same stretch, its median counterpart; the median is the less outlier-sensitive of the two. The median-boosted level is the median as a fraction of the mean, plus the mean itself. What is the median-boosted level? 14.3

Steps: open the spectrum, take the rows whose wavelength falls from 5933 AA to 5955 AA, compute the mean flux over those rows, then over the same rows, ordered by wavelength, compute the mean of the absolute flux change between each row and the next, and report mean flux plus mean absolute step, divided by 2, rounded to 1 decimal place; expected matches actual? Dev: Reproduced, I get 7.3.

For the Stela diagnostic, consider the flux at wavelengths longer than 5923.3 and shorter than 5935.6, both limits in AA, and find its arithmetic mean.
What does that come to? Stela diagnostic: 13.7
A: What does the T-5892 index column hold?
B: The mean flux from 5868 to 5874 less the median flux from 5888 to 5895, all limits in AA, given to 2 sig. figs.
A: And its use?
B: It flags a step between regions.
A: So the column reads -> 3.4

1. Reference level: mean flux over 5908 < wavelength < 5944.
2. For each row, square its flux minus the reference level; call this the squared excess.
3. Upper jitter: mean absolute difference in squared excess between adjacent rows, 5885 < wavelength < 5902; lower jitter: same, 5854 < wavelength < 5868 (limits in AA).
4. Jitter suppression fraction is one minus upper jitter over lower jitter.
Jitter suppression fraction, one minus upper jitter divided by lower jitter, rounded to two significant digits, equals -3.7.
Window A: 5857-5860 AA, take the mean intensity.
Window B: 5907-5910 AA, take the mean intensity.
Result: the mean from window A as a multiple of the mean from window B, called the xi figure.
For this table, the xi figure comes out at 0.92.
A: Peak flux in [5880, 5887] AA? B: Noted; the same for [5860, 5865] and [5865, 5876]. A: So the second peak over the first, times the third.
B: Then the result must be 15.1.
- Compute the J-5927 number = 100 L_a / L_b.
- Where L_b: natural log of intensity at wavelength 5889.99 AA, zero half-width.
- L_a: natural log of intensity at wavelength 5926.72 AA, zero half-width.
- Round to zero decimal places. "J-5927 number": 108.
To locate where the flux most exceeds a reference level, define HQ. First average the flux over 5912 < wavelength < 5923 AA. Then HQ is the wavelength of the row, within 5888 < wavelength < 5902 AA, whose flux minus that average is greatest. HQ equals 5900.85 AA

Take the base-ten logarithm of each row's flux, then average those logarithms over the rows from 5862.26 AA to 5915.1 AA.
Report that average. 1.11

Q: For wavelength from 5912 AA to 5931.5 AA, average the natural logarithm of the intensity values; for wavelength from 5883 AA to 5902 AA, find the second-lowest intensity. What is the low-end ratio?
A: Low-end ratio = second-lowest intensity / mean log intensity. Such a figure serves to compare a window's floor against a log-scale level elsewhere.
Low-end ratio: 4.0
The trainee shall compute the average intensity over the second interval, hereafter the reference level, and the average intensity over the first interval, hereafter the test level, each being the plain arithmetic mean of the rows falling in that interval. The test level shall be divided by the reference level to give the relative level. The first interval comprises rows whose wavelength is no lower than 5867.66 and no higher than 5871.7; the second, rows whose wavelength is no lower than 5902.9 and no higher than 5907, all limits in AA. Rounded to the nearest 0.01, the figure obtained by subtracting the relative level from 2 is 0.96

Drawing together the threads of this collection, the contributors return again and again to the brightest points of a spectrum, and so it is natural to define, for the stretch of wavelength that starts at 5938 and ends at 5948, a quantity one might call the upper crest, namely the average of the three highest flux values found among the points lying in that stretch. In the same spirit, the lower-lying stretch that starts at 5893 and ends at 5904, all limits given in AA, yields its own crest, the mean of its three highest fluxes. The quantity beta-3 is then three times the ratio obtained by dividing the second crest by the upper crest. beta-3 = 2.71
